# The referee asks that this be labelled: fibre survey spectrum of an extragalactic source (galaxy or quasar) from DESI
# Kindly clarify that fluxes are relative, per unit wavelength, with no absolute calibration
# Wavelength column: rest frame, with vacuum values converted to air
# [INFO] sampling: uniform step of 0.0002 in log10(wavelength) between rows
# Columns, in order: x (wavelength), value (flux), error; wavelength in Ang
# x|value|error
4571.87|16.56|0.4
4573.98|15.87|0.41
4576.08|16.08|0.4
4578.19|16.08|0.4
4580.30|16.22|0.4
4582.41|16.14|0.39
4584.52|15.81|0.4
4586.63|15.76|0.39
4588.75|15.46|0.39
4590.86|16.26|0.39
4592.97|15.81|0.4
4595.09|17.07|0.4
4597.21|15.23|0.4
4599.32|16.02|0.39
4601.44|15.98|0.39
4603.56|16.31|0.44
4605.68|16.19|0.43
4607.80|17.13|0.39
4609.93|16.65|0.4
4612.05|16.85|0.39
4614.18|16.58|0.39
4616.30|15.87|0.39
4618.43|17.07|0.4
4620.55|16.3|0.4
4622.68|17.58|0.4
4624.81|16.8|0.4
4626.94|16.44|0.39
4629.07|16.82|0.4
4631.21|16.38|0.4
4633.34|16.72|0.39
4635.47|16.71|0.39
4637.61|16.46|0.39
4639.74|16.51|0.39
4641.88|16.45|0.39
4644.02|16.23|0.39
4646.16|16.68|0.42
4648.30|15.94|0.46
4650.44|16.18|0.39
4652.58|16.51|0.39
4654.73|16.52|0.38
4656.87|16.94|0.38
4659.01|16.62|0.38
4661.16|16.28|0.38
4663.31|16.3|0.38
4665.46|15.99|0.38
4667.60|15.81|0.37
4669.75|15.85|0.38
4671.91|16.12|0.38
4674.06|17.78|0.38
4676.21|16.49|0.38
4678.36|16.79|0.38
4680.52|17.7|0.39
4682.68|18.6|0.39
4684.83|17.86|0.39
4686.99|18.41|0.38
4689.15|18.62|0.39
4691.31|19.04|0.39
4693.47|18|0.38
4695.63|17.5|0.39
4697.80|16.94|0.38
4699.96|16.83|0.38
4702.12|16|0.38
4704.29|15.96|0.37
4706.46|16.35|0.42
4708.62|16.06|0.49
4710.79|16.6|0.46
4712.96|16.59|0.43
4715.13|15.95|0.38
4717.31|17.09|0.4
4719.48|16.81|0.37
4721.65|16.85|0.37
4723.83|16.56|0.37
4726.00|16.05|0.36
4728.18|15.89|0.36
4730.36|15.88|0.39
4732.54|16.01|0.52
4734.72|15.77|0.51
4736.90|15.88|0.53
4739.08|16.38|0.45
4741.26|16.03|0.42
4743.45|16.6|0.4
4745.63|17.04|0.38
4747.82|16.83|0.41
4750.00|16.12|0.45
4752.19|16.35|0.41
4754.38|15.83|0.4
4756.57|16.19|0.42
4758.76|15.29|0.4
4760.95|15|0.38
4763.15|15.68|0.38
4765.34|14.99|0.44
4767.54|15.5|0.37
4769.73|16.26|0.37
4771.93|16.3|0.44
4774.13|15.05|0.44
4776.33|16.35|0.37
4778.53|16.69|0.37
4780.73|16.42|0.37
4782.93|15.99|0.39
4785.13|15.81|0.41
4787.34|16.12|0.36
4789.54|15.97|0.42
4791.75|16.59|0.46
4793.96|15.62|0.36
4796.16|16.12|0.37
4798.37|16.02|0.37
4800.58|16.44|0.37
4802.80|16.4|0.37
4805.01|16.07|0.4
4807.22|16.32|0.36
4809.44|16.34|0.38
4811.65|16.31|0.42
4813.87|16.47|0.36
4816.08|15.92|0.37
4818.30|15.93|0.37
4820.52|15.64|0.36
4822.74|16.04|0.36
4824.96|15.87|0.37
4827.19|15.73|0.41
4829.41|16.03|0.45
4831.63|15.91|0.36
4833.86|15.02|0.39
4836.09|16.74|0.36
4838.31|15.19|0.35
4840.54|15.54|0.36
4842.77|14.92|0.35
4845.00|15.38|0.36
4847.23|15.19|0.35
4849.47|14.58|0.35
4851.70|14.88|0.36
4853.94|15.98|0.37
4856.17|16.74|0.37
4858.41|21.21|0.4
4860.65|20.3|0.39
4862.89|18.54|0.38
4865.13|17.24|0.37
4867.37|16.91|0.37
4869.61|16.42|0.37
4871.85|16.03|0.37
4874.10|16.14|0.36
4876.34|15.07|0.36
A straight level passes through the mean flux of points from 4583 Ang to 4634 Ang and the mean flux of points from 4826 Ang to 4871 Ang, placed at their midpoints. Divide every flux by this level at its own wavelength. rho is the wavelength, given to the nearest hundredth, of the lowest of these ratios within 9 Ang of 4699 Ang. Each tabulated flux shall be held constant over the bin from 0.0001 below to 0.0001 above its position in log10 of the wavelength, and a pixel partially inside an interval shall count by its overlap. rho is 4704.29 Ang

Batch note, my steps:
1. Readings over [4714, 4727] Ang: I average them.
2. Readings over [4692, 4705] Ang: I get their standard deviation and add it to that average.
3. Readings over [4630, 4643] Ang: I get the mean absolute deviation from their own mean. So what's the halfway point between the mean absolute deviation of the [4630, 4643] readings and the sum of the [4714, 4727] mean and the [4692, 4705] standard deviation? 8.7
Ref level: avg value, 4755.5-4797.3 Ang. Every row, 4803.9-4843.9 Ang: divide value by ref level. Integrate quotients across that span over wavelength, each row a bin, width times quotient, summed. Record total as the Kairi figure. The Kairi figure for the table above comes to 40.0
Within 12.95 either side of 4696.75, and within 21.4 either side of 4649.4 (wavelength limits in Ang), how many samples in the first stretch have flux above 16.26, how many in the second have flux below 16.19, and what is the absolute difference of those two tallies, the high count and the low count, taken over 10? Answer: 0.4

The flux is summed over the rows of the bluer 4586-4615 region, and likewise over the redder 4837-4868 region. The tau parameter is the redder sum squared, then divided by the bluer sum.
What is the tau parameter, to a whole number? 238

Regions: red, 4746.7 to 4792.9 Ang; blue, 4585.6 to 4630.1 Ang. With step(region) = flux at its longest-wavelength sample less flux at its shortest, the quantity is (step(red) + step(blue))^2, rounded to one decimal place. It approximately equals 0.7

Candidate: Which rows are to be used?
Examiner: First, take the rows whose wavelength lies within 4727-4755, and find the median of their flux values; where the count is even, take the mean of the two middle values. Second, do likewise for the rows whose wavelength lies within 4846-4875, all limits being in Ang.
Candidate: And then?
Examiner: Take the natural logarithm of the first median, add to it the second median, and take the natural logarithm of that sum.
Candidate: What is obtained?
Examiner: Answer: 2.95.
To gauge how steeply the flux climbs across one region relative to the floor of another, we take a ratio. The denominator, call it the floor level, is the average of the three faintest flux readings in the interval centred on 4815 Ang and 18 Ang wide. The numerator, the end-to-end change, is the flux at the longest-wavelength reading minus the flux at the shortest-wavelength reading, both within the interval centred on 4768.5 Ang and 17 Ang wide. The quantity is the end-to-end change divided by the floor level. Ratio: 0.085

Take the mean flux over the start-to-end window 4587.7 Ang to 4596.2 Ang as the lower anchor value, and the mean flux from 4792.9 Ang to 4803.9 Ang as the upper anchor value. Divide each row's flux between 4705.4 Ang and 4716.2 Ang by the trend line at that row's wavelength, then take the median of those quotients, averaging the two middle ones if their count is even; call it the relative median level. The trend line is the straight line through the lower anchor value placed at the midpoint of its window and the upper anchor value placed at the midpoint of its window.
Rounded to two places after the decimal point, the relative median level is 1.01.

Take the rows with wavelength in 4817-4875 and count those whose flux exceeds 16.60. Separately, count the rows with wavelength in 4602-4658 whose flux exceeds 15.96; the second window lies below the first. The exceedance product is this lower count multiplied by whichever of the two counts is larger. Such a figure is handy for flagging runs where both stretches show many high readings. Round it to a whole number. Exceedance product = 576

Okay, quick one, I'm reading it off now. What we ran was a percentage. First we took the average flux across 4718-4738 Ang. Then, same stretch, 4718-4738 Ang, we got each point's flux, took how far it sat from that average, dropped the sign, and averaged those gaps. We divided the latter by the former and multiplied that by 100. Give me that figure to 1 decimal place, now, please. 2.3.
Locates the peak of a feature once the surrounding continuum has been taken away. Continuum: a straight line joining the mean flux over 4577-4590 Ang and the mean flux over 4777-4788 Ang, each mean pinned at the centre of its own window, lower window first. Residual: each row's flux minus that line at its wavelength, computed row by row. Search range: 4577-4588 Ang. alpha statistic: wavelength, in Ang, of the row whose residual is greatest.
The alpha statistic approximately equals 4580.30 Ang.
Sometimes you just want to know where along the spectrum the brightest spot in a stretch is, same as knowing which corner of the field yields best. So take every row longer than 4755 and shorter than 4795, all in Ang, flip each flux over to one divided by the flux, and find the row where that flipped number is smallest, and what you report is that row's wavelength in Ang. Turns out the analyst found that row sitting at 4778.53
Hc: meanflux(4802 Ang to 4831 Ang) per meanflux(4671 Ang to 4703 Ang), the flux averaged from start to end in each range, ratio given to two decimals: 0.92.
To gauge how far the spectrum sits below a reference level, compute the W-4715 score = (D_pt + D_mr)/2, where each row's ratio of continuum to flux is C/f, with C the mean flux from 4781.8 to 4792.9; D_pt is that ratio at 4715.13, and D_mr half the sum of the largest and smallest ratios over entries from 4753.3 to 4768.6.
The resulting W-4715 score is 1.02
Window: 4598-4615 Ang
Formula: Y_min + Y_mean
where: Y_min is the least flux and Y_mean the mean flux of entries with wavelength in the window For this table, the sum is 32.4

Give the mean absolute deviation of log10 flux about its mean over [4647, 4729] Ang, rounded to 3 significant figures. 0.0174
